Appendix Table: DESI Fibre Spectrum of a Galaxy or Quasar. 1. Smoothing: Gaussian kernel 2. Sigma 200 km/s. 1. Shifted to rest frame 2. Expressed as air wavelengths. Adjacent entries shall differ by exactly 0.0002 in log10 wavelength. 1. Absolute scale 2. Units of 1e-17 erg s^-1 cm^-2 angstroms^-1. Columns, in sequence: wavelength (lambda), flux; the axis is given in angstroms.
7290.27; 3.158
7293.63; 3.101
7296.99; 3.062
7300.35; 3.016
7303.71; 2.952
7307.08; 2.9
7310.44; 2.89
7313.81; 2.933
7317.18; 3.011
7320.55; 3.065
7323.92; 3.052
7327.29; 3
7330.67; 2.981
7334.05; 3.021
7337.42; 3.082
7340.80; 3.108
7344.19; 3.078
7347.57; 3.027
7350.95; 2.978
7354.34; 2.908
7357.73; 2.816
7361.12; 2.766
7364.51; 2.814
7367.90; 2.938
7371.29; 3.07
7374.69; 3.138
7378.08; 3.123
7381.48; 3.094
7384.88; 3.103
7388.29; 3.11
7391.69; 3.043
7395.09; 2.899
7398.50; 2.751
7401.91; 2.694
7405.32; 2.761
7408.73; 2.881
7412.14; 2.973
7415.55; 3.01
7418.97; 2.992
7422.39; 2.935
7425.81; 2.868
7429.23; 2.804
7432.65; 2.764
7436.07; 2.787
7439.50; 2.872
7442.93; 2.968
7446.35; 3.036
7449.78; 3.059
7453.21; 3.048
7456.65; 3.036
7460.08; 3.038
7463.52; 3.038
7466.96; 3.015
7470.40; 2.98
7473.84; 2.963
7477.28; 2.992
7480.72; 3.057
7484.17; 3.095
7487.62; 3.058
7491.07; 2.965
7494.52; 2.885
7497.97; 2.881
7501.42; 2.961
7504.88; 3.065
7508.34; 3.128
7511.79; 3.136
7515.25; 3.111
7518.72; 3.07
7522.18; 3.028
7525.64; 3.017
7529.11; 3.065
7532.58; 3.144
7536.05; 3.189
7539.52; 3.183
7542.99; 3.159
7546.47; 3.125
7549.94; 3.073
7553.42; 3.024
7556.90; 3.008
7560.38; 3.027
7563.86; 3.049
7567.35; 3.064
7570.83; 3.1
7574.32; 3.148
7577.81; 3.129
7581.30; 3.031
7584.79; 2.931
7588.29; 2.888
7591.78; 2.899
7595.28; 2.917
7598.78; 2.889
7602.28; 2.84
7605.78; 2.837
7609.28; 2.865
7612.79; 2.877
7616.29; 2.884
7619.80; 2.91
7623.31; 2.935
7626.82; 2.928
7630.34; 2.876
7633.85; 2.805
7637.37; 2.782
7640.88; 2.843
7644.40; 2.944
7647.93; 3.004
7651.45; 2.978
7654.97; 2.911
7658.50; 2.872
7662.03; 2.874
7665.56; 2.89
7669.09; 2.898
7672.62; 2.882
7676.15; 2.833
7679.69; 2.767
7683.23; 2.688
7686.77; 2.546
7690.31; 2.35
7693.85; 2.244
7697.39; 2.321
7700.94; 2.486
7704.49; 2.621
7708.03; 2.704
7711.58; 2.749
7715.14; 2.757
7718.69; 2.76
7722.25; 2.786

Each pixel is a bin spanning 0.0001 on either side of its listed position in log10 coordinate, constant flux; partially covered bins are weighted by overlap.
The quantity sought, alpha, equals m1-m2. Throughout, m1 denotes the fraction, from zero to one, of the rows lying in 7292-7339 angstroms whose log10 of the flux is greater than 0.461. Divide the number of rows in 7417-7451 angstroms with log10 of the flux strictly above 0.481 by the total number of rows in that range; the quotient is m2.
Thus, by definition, 0.7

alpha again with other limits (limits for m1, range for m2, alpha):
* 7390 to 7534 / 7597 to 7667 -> 0.7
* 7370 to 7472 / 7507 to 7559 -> -0.1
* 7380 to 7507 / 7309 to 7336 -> 0.5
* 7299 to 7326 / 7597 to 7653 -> 0.9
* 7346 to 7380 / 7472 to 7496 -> 0.3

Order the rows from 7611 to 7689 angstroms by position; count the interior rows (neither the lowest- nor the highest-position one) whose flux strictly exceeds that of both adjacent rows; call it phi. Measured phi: 3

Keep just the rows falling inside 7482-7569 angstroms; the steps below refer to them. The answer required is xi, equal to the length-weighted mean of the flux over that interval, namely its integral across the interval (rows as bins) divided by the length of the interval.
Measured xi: 3.06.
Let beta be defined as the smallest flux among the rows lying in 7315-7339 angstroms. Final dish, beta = 2.981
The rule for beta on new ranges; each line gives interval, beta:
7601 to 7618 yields 2.837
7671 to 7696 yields 2.244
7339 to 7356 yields 2.908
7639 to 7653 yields 2.843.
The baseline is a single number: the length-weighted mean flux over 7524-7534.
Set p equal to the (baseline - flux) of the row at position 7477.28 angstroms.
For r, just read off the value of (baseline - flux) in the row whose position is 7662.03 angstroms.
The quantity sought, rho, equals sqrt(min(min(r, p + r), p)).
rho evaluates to 0.28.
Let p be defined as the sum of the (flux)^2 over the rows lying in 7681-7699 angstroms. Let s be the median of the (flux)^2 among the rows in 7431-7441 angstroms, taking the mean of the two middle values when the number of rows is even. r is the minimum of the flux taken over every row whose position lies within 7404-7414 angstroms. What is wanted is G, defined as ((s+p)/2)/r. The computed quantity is 6.8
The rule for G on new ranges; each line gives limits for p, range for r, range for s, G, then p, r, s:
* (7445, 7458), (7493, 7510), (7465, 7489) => 8.0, 37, 2.881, 9.1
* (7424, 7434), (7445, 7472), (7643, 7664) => 5.4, 24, 2.98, 8.6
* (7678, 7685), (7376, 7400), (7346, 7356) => 4.3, 15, 2.751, 8.9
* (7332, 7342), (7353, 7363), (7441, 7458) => 6.8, 28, 2.766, 9.2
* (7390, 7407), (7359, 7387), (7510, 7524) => 9.0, 40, 2.766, 9.6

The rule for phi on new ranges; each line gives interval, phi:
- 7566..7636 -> 3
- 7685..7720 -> 0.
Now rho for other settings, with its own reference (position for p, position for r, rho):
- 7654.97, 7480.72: 0.12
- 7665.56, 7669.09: 0.42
